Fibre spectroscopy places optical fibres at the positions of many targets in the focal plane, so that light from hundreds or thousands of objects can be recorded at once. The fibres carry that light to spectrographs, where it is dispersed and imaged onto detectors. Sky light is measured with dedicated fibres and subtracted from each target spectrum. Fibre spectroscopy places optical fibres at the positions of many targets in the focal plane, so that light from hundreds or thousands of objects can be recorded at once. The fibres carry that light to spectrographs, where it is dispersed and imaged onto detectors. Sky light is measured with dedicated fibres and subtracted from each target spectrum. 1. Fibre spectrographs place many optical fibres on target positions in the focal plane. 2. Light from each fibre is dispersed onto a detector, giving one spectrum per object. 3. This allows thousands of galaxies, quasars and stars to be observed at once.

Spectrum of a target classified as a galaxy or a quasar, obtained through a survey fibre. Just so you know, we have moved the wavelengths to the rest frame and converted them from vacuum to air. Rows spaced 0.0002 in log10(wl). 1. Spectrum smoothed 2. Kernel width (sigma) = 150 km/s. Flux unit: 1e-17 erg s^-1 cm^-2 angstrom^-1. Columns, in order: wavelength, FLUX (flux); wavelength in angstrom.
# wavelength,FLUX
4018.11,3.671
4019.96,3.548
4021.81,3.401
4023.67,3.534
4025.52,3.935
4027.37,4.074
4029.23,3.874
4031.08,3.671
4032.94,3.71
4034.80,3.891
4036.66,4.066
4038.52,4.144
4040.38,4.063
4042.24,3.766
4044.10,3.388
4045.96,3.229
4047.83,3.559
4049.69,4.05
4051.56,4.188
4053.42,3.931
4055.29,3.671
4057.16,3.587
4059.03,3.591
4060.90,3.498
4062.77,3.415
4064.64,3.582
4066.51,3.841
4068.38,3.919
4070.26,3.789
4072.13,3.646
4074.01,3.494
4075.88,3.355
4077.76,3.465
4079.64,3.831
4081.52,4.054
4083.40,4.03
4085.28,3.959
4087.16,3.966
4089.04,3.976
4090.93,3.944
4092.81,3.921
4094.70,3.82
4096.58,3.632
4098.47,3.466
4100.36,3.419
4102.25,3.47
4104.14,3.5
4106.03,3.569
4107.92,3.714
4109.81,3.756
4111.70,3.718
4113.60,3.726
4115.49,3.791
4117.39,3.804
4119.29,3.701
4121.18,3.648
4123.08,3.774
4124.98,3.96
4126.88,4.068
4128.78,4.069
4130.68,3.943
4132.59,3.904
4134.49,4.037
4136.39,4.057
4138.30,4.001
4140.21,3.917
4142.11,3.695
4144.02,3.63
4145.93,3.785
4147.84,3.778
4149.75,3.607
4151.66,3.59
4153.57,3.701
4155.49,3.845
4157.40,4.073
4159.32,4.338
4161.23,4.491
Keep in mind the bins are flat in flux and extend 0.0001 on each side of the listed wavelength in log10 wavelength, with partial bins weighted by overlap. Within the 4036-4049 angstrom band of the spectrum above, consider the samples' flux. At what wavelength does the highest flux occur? 4038.52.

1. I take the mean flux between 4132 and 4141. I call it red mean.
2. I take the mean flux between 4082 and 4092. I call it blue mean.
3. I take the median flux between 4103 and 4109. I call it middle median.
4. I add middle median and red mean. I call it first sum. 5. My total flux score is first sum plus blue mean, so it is 11.5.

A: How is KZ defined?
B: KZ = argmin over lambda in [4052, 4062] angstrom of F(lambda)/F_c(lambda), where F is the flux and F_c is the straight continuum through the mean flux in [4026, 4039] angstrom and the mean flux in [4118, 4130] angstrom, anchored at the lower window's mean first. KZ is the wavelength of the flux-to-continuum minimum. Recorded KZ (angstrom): 4060.90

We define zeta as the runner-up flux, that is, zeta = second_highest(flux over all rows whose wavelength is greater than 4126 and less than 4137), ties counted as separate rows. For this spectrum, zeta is 4.068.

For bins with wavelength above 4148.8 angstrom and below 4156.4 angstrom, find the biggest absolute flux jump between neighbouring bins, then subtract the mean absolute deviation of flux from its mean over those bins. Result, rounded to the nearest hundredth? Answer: 0.06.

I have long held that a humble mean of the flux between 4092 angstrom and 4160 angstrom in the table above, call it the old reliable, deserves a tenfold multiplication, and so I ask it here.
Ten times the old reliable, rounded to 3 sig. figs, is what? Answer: 37.9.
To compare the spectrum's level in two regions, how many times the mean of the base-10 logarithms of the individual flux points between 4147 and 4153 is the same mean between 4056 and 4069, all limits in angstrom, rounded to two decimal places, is 1.01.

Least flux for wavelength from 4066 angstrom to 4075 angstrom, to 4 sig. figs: 3.494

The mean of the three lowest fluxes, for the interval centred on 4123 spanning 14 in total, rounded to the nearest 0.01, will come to 3.71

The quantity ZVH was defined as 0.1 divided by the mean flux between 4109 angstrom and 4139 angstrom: 0.0258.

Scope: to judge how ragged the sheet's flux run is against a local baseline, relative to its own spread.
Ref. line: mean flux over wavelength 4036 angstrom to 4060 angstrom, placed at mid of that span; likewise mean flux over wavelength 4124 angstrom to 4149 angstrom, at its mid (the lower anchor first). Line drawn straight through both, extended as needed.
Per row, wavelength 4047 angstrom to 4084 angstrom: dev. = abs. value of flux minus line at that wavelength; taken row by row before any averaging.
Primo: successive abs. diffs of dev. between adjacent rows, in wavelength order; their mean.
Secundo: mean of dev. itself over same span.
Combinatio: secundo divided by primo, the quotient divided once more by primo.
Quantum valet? 14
